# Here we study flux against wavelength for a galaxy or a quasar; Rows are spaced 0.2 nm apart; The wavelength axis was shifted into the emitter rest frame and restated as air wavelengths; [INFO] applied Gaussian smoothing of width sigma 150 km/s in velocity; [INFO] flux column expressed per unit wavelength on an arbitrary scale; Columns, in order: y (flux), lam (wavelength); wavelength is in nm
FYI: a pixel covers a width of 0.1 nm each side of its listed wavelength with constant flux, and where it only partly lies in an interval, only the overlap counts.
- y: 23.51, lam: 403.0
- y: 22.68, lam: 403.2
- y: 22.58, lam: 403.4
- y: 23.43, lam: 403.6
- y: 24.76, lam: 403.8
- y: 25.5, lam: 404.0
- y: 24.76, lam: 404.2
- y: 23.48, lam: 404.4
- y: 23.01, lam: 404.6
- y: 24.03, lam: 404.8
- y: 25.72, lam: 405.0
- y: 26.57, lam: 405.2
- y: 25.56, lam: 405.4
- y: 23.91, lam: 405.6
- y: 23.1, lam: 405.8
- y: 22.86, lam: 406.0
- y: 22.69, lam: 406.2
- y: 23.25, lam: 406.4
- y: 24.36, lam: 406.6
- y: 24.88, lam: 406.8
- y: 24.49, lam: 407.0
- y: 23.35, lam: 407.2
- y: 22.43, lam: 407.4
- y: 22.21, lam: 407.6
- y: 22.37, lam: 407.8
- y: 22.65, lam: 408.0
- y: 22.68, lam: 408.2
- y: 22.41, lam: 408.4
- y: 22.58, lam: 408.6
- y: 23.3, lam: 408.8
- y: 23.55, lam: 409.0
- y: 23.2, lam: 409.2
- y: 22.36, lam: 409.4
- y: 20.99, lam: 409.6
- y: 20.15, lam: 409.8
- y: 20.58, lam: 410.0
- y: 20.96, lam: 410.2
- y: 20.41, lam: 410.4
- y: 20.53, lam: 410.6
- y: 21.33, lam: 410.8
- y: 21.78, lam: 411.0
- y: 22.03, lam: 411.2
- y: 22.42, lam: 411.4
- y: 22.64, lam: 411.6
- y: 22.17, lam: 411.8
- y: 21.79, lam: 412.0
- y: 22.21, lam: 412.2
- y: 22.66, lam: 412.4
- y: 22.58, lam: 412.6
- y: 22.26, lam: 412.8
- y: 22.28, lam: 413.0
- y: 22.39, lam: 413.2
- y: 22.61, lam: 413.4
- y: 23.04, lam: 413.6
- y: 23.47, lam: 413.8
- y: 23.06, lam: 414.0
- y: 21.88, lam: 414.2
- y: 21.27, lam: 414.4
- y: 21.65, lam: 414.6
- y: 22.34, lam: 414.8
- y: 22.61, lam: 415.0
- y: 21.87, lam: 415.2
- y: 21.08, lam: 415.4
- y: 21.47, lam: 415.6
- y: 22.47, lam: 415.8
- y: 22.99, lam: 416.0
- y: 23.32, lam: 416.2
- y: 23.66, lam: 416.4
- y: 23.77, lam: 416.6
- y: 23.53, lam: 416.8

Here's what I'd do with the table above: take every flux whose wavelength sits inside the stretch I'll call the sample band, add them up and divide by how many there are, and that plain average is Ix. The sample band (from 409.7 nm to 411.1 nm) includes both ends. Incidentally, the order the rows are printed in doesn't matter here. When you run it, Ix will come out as 20.8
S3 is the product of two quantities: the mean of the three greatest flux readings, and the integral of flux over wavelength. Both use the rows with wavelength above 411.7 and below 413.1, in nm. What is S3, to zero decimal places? 702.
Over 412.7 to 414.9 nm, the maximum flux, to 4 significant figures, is 23.47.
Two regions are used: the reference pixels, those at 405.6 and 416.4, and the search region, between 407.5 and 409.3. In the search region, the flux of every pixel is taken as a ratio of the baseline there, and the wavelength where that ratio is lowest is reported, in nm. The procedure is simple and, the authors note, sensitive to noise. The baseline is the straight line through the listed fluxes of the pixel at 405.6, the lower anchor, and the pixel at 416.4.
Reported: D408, 407.6 nm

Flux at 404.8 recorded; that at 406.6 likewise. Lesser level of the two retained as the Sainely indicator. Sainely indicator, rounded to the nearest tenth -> 24.0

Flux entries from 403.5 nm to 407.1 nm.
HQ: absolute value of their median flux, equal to 24.2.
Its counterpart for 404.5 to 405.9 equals 24.0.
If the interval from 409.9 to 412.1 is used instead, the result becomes 21.8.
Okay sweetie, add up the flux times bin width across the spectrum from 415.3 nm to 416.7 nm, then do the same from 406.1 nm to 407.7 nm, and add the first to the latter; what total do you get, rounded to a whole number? 69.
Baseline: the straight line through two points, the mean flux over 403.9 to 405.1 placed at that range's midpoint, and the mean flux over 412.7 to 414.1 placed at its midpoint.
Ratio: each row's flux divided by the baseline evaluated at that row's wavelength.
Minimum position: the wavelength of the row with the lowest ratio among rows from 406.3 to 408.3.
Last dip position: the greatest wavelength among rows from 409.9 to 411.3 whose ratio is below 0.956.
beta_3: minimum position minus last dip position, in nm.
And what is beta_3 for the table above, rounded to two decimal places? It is -3.60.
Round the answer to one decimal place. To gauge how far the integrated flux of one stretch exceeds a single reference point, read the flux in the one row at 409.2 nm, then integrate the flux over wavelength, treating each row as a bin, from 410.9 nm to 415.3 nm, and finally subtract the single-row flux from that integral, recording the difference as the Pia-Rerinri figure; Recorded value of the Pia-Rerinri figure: 75.0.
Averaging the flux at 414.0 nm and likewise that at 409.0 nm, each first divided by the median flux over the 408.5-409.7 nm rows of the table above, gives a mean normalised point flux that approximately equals 1.02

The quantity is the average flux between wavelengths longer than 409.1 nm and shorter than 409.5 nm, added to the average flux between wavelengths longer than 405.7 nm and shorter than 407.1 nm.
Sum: 46.4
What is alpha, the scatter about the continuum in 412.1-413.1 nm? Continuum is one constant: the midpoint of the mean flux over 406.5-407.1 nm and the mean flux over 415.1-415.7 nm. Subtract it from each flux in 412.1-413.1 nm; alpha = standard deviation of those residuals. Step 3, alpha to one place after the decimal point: 0.2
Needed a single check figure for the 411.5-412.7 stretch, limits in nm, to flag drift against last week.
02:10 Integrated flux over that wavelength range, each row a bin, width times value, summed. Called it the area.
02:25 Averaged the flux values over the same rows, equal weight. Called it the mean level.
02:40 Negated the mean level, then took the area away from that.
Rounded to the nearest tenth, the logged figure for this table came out -49.2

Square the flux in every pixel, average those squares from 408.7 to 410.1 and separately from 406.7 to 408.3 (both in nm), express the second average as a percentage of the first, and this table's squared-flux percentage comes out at 110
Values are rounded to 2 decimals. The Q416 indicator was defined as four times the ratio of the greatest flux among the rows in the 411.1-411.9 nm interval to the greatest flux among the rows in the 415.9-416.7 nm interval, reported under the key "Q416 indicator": 3.81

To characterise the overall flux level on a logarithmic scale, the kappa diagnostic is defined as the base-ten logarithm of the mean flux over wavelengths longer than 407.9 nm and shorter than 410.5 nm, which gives 1.34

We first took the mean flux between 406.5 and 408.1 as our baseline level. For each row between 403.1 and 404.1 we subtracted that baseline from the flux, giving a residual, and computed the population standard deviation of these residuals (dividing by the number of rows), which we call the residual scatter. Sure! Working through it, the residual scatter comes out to 1.2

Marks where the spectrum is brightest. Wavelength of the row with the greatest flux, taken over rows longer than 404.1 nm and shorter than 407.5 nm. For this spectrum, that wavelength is 405.2 nm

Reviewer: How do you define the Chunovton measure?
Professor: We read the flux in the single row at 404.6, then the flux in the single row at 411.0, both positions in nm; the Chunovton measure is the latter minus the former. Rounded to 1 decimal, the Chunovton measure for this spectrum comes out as -1.2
